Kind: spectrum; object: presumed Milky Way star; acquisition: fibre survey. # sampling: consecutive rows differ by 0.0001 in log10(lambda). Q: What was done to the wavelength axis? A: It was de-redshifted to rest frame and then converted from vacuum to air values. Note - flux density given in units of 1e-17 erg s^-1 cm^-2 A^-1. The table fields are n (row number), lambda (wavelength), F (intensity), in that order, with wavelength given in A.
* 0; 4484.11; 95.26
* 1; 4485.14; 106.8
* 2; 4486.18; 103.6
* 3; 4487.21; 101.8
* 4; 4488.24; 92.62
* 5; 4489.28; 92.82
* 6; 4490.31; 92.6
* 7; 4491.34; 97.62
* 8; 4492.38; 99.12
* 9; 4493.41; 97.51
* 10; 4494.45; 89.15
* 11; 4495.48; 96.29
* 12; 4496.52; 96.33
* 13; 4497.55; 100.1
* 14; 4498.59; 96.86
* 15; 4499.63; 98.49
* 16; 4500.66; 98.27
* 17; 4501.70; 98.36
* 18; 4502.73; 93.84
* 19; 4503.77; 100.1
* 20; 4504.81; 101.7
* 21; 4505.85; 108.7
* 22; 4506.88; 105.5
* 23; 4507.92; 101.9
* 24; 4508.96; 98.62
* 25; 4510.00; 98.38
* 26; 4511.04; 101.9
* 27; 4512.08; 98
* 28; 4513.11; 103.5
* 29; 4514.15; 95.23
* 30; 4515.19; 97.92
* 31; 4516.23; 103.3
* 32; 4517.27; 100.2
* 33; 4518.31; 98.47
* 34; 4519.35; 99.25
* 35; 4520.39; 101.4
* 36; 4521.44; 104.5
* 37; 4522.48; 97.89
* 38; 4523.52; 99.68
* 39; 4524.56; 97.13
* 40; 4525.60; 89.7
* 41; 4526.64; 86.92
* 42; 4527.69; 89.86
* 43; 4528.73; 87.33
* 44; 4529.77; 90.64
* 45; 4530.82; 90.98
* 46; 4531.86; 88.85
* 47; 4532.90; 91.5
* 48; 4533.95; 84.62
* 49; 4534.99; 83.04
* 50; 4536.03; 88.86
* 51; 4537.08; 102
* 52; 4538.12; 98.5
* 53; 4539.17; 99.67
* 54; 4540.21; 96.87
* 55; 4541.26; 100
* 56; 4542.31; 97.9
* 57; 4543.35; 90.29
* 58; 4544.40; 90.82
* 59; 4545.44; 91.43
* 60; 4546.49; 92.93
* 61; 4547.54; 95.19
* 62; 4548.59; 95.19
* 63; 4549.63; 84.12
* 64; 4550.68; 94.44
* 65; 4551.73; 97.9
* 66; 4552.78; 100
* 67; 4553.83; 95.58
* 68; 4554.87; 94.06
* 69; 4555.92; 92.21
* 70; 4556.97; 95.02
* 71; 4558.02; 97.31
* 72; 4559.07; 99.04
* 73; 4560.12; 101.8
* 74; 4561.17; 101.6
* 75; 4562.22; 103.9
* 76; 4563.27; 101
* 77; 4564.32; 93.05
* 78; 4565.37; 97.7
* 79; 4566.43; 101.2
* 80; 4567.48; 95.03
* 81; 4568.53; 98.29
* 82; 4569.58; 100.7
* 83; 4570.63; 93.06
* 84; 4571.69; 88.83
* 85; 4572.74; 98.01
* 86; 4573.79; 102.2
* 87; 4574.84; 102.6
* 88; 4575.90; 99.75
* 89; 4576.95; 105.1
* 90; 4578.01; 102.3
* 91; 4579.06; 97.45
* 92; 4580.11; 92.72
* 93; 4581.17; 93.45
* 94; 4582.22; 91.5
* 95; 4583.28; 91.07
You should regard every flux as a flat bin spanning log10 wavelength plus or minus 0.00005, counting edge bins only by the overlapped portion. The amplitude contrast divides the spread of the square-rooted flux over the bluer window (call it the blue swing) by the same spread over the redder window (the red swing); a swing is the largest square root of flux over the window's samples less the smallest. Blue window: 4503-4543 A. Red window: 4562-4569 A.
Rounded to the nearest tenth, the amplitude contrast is 2.4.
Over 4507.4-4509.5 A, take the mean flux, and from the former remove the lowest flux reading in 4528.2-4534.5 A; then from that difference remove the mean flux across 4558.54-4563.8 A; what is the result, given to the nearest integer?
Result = -86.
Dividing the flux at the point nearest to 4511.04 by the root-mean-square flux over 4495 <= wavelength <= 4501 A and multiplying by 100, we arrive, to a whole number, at 104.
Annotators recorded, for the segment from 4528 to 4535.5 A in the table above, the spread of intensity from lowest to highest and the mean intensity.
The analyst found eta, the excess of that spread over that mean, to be -80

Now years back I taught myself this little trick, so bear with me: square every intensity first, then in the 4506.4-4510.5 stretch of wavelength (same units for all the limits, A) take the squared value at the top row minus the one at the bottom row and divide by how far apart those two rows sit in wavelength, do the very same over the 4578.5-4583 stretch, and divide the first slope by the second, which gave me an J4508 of 1.3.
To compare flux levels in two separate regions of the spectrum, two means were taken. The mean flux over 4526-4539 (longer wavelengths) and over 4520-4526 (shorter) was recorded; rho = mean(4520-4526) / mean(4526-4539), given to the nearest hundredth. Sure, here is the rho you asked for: 1.09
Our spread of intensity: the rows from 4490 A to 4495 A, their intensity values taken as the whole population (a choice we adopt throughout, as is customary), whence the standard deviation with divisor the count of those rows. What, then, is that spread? 3.7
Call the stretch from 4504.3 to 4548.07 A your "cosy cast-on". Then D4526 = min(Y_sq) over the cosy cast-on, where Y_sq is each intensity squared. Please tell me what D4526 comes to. 6896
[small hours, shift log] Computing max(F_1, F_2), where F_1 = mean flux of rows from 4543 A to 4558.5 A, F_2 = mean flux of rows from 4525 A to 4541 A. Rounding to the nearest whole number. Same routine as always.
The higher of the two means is 94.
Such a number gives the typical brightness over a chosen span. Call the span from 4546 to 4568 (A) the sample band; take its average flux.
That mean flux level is 96.6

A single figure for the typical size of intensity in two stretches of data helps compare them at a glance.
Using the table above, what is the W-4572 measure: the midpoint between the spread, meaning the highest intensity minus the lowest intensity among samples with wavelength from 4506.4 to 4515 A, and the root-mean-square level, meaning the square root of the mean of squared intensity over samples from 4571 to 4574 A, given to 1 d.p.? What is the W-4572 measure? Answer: 53.4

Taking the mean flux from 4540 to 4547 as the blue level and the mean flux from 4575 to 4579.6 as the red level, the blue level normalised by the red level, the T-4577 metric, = 0.93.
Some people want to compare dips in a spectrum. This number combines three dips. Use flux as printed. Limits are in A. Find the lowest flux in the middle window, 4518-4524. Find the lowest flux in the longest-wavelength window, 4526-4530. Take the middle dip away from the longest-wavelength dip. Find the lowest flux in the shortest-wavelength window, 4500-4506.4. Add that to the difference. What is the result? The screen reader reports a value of 83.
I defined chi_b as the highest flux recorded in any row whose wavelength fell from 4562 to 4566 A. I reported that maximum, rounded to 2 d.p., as 103.90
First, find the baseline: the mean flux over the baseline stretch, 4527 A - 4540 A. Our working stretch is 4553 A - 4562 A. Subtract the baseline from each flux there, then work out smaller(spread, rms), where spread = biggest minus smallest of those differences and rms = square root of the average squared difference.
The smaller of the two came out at 6.6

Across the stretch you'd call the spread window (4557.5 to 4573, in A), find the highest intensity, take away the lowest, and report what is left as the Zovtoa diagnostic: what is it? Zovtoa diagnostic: 15.1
